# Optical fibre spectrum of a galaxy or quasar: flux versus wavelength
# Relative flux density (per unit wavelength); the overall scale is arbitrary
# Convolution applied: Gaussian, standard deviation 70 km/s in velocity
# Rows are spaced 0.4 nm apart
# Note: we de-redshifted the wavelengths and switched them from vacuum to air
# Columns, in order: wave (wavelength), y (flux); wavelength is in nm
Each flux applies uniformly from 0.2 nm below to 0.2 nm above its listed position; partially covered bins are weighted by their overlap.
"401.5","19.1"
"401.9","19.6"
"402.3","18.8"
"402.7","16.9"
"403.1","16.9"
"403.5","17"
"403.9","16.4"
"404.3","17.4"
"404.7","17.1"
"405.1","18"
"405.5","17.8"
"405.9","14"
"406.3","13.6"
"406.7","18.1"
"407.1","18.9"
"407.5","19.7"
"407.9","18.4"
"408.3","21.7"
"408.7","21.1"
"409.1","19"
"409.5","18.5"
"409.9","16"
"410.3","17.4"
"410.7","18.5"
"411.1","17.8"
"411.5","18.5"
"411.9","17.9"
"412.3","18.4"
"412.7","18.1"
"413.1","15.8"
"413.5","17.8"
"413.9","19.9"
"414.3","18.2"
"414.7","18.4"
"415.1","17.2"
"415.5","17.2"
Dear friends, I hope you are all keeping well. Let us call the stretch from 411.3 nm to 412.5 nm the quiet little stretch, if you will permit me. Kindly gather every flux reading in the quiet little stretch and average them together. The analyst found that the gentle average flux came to 18.3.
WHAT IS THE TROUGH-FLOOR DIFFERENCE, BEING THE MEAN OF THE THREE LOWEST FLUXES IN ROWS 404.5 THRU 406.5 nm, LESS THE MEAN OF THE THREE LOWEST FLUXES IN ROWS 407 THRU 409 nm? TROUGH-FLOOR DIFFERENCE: -4.1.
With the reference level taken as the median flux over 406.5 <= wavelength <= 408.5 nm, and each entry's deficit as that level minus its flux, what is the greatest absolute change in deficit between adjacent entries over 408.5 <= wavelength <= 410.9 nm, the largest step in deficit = 2.5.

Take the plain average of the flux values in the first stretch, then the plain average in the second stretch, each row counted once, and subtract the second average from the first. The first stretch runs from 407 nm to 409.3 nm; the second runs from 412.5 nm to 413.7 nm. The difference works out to 2.6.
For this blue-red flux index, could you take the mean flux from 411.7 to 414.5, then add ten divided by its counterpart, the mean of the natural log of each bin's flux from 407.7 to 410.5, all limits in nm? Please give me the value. 21.4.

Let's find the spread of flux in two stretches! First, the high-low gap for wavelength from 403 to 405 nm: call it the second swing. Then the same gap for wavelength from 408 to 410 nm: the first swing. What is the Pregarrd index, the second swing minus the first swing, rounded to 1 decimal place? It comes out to -4.7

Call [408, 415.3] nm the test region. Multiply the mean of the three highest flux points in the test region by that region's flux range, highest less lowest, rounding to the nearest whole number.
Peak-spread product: 123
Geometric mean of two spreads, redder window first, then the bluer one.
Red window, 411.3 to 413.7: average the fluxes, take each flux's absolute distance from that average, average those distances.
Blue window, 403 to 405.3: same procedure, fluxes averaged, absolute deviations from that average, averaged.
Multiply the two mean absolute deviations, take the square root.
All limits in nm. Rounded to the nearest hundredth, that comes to 0.50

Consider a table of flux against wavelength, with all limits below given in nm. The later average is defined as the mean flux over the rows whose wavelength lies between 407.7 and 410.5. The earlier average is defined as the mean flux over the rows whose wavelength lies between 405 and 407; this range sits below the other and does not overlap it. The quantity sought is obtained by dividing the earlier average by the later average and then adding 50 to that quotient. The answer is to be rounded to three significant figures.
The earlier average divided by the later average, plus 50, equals 50.9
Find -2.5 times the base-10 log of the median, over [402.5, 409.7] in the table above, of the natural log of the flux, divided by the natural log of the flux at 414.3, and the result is 0.01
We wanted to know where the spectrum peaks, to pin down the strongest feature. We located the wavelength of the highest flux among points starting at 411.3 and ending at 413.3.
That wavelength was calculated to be 411.5 nm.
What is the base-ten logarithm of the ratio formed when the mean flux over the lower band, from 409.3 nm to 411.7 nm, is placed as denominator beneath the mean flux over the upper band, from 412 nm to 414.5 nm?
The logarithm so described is 0.006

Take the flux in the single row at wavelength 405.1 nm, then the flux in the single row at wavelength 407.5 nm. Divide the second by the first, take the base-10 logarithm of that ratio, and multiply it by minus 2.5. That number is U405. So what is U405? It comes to -0.10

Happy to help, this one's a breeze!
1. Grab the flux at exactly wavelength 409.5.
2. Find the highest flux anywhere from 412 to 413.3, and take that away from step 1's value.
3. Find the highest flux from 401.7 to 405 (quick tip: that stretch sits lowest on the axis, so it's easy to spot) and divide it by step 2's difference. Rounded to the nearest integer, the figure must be 196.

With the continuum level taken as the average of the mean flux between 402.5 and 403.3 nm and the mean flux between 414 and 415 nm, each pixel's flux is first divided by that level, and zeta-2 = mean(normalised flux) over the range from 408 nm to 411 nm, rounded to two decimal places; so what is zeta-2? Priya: 1.07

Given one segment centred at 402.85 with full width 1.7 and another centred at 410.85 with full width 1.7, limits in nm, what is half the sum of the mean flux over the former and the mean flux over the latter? 17.7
